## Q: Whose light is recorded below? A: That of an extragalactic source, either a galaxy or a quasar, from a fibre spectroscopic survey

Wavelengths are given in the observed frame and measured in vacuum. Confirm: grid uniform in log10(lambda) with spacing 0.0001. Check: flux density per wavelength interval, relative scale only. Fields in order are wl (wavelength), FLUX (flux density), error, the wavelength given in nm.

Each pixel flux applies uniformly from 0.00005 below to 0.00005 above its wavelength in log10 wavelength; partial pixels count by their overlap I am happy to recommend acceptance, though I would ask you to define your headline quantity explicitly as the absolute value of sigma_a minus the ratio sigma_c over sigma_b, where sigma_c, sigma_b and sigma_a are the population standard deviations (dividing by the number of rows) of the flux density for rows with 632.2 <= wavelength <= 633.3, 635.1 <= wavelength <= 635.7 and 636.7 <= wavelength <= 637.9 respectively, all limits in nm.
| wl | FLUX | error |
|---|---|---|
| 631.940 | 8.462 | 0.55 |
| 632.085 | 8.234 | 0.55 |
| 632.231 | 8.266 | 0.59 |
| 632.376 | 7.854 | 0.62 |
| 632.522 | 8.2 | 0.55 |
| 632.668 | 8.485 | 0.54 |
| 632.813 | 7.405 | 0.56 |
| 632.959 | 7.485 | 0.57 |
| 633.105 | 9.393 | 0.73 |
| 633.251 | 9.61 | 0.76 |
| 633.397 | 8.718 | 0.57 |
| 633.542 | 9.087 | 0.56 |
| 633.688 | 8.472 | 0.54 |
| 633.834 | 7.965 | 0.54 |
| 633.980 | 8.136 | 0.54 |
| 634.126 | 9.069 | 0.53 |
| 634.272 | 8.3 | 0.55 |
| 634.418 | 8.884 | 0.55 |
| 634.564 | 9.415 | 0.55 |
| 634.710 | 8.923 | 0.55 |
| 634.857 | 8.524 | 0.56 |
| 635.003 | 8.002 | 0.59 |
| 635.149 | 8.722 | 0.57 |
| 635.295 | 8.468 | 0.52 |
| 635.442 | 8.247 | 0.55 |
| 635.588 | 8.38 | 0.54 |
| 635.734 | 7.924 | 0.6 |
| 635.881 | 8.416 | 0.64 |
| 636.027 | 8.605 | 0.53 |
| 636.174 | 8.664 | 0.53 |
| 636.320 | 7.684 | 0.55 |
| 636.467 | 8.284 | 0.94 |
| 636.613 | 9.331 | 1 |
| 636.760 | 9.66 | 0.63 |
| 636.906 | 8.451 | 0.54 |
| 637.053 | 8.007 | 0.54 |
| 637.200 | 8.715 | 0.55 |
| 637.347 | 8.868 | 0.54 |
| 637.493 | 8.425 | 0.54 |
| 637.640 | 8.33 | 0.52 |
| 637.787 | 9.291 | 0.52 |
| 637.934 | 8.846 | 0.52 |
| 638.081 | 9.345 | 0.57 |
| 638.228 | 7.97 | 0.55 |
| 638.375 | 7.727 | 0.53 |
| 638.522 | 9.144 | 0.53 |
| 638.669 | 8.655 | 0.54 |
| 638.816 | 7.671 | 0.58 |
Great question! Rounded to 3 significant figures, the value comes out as 3.87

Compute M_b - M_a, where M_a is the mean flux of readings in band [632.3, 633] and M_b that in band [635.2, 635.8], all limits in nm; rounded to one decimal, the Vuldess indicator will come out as 0.4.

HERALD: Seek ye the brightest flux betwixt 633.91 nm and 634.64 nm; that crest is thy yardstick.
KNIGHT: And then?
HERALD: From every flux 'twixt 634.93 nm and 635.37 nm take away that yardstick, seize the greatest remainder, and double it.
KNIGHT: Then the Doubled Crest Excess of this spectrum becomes -1.4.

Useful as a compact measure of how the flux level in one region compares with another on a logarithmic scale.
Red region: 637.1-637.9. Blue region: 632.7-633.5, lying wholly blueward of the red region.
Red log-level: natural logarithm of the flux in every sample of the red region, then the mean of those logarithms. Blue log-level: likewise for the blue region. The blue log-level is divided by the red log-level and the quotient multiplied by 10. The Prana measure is 9.9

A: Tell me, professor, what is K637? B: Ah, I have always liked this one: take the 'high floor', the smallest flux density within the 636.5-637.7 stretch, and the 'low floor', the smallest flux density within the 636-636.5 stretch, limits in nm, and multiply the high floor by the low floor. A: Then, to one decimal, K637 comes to 61.5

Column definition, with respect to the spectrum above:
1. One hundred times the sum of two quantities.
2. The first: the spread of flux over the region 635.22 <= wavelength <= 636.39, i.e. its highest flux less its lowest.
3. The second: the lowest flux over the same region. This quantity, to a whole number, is 866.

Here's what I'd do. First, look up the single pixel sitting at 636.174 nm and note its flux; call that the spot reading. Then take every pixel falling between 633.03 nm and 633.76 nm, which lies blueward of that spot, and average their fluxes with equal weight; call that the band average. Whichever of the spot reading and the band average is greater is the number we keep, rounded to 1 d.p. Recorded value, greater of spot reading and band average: 9.1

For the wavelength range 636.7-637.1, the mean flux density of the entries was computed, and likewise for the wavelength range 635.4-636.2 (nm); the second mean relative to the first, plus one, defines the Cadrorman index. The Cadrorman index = 1.96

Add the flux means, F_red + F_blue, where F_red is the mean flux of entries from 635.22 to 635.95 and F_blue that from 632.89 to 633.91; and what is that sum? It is 17.0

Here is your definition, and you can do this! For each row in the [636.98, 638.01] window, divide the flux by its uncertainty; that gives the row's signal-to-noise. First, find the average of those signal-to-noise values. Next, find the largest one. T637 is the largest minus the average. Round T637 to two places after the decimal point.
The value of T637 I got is 1.64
